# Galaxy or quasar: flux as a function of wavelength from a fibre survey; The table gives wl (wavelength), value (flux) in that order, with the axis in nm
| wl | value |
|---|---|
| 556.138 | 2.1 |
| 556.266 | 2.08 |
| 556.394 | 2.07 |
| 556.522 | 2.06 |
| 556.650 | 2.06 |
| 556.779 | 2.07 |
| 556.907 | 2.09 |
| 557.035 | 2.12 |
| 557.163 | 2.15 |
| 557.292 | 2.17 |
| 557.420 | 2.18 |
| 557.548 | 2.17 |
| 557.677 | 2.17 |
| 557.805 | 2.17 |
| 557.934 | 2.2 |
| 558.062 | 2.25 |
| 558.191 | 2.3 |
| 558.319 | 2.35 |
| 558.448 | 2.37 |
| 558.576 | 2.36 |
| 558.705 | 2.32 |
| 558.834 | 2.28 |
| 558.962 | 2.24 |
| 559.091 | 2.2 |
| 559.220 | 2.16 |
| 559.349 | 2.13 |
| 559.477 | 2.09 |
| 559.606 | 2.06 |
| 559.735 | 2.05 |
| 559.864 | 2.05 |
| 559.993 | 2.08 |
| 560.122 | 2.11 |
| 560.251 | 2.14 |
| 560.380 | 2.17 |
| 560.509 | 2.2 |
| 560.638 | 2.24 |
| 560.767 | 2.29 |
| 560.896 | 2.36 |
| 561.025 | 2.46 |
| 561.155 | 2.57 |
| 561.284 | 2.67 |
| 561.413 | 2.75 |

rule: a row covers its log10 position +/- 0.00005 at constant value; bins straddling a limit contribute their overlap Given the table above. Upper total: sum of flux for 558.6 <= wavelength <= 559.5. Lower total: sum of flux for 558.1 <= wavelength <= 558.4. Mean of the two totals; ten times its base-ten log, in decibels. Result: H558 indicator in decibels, 10.0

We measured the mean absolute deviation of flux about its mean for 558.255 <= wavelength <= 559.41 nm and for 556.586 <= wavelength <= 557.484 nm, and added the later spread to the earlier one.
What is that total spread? 0.12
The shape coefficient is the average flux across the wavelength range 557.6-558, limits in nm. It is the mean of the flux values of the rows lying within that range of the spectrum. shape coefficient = 2.18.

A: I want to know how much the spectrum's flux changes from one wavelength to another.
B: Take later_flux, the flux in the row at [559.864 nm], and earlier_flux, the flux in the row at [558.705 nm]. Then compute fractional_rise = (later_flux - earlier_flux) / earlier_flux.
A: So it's -0.12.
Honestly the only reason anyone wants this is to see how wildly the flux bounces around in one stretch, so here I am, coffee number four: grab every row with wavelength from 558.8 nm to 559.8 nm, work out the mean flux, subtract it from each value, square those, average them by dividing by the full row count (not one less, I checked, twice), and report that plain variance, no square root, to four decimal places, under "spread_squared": 0.0062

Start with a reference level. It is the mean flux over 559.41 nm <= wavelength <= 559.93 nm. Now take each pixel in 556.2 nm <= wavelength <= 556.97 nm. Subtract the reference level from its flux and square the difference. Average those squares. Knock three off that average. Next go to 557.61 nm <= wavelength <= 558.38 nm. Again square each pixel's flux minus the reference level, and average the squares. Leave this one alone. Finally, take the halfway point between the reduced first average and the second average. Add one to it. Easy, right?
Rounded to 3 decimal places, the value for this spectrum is -0.482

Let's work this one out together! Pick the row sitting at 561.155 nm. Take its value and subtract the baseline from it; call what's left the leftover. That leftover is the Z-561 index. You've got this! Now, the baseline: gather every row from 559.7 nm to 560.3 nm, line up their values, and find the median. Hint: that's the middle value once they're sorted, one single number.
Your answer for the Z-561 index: 0.49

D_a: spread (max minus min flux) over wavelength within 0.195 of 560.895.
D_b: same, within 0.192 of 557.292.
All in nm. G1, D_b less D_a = -0.14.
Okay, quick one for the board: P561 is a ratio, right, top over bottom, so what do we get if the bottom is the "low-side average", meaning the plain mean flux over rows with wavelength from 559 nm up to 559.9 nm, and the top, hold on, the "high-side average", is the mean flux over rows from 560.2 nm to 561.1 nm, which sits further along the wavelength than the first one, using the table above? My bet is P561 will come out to 1.08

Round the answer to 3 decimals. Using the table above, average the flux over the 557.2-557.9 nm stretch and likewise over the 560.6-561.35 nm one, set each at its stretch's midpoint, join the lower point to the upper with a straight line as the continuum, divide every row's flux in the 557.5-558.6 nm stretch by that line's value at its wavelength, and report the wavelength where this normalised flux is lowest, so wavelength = 557.805 nm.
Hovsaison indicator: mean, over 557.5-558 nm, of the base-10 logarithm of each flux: 0.338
